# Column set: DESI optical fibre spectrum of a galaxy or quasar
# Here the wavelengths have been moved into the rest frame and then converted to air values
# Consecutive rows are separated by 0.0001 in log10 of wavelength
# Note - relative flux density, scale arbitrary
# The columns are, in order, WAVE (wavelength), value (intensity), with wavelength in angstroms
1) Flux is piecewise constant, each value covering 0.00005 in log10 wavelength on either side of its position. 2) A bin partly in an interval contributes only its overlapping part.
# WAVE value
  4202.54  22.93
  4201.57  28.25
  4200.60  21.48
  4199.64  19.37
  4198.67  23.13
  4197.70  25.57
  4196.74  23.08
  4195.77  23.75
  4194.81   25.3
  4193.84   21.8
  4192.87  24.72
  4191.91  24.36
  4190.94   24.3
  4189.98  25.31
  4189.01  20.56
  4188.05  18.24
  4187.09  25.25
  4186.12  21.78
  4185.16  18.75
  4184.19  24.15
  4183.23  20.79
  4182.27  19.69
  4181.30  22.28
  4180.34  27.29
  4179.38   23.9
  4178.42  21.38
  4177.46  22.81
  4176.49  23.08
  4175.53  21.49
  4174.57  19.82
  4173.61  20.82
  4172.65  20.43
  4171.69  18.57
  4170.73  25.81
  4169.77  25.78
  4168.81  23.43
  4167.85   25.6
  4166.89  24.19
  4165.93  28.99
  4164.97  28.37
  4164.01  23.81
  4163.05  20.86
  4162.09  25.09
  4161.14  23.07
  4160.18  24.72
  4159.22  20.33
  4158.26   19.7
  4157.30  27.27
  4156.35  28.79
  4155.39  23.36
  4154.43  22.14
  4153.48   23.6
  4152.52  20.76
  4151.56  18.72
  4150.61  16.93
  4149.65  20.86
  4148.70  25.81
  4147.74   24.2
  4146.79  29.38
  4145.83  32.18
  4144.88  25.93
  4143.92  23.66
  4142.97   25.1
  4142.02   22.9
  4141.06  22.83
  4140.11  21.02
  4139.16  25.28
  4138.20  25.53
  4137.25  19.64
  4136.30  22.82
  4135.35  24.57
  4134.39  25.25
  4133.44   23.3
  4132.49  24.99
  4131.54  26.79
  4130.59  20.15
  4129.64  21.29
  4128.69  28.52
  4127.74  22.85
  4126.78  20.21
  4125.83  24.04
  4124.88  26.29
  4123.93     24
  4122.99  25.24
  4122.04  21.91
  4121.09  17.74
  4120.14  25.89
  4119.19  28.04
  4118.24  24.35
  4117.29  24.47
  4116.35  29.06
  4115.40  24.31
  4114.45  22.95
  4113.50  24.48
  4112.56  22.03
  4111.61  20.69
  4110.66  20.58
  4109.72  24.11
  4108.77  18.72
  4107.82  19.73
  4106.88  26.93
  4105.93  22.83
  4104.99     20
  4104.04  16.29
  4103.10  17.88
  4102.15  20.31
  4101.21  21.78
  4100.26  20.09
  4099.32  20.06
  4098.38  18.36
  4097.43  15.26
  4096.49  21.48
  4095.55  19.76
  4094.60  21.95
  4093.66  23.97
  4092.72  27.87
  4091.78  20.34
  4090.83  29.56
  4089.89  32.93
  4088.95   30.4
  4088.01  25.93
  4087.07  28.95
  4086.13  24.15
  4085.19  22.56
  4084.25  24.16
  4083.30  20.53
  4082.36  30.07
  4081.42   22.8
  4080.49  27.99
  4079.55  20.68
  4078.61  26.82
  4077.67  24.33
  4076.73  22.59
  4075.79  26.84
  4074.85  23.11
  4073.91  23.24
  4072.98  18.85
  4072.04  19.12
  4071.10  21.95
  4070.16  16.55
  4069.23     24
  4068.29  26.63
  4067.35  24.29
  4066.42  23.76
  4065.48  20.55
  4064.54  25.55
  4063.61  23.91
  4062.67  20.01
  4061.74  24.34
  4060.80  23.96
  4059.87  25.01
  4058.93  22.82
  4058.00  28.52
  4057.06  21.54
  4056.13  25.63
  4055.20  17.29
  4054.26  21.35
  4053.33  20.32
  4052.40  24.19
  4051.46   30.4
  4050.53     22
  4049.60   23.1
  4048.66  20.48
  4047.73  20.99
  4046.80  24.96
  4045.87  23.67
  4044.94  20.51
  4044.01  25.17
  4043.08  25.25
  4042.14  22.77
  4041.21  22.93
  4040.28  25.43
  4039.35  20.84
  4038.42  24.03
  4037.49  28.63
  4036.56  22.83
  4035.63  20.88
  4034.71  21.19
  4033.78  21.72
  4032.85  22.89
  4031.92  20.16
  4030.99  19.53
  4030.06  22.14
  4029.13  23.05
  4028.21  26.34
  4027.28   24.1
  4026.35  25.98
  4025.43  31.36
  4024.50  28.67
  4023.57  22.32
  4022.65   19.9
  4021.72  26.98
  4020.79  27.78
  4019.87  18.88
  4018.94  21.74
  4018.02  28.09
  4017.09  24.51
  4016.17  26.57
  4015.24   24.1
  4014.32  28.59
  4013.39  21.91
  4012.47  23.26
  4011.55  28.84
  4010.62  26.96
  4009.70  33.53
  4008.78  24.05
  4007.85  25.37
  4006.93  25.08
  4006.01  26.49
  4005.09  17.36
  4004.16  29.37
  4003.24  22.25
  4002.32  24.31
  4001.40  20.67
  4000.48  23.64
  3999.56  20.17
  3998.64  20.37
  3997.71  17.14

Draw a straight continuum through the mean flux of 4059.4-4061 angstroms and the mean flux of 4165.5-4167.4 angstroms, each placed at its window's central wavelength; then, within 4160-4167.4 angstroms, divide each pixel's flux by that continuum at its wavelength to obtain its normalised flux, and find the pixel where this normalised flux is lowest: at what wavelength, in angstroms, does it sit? 4163.05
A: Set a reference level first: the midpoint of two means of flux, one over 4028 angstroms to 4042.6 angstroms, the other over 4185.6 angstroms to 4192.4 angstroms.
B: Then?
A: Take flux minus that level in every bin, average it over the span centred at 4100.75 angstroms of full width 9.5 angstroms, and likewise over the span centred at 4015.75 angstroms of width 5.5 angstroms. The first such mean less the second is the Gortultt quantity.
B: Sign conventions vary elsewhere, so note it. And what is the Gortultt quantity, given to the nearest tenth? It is -6.5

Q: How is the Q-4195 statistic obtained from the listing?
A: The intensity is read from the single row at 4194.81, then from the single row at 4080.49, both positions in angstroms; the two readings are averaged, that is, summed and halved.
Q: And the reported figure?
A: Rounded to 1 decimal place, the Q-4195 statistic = 26.6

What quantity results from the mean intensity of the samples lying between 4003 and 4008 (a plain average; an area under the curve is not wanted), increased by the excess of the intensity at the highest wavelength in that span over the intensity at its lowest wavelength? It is 27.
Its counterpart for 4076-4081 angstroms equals 30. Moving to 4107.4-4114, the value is 26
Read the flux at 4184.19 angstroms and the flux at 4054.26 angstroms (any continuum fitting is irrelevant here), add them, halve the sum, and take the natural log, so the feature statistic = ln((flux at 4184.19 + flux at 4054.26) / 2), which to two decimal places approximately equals 3.12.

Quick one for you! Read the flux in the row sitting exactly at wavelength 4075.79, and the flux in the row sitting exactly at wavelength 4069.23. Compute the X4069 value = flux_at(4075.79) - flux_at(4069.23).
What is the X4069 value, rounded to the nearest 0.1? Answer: 2.8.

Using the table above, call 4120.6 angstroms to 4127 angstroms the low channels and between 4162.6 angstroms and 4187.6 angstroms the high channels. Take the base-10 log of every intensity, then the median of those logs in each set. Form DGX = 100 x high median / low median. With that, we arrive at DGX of 99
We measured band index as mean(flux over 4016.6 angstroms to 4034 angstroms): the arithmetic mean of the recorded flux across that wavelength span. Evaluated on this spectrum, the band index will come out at 24.0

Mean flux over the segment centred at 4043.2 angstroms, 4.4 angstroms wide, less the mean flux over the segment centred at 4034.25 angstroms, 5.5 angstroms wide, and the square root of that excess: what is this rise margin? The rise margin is 1.3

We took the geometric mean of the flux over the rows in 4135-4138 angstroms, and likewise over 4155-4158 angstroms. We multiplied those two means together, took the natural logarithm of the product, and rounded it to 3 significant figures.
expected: 6.37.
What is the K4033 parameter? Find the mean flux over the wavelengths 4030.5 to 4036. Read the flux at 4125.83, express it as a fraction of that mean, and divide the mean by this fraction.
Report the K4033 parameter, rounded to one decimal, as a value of 18.5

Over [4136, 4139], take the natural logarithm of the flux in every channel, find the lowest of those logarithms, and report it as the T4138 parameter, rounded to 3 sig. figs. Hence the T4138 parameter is 2.98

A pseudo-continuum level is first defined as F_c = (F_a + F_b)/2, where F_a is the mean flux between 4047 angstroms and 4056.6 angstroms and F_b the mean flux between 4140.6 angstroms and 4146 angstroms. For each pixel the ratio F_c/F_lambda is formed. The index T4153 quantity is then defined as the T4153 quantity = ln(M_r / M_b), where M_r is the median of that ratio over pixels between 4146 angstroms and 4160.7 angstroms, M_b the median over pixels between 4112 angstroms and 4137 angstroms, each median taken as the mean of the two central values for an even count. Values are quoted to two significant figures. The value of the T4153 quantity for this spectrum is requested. 0.041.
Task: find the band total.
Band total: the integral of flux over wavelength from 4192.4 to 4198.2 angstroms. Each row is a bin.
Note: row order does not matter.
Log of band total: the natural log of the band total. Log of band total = 4.94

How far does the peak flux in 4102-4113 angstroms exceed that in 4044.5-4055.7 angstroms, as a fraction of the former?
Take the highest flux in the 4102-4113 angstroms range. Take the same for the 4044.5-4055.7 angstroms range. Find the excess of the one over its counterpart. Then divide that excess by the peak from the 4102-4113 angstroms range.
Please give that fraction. -0.13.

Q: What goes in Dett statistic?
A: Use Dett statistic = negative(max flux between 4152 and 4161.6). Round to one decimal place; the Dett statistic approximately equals -28.8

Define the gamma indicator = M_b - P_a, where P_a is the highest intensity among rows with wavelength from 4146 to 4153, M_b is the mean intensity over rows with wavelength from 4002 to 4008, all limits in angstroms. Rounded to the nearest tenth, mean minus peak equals -5.1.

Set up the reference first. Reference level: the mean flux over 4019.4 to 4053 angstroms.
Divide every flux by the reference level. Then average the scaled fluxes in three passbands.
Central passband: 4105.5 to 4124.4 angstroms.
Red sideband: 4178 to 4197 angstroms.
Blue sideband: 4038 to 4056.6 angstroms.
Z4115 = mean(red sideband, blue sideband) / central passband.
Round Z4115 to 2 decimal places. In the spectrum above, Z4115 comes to 0.98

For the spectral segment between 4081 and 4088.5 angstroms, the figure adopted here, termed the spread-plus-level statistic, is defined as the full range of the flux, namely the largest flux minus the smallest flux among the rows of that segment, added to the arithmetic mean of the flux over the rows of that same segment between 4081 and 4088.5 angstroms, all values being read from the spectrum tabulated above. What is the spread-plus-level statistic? 34.4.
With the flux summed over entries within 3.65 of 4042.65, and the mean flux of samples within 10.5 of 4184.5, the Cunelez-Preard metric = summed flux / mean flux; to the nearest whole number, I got 8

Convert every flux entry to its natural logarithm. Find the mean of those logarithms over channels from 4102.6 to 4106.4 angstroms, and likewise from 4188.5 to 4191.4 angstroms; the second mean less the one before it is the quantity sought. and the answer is 0.20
